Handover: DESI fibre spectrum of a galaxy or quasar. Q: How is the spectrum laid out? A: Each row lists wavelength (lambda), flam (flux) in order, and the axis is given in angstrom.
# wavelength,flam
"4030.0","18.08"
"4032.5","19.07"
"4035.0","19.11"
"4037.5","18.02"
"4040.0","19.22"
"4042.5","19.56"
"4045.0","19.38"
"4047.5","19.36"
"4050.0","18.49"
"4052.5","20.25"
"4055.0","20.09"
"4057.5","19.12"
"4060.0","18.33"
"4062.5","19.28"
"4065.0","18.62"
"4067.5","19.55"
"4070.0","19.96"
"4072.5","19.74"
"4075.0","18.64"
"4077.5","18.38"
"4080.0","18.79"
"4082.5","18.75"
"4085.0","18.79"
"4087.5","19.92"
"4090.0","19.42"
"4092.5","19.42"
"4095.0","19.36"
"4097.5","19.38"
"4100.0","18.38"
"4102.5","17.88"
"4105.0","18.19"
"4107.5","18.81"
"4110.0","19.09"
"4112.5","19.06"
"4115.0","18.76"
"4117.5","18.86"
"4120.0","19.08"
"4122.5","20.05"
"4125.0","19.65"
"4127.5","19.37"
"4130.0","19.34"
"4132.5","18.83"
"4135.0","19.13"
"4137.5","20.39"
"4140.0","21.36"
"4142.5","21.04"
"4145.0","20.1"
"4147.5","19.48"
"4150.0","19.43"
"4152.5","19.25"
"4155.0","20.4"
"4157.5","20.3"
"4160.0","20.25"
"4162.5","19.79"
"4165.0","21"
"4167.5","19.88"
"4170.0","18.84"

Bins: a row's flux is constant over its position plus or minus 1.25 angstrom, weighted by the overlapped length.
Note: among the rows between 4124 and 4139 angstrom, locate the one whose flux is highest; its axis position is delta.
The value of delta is 4137.5 angstrom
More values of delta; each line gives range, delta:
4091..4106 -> 4092.5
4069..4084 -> 4070.0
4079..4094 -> 4087.5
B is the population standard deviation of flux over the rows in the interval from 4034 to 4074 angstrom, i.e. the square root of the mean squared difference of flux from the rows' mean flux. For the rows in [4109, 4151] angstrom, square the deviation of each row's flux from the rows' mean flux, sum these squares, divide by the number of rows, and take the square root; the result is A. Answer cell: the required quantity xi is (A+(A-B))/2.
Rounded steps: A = 0.74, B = 0.614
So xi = 0.43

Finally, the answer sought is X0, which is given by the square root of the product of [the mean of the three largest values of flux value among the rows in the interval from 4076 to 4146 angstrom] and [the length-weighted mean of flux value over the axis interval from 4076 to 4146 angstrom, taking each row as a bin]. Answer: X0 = 20.1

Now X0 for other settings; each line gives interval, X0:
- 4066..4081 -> 19.5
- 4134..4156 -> 20.5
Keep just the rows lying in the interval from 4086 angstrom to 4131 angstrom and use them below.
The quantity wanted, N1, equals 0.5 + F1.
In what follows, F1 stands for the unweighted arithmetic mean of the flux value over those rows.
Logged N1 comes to 19.6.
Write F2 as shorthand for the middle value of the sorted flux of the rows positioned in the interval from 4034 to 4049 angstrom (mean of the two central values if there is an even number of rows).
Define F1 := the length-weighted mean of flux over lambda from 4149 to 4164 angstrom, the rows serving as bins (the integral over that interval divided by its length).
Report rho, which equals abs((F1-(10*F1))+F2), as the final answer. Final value 160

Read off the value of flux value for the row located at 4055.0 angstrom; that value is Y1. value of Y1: 20.09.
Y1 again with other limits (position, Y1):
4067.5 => 19.55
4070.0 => 19.96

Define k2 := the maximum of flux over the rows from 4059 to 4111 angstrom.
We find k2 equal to 19.96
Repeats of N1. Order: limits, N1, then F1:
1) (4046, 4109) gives 19.6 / 19.08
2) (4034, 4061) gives 19.7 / 19.18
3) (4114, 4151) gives 20.2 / 19.66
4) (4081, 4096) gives 19.8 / 19.28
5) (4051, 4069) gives 19.8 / 19.32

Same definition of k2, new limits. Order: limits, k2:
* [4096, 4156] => 21.36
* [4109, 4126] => 20.05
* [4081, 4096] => 19.92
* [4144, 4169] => 21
